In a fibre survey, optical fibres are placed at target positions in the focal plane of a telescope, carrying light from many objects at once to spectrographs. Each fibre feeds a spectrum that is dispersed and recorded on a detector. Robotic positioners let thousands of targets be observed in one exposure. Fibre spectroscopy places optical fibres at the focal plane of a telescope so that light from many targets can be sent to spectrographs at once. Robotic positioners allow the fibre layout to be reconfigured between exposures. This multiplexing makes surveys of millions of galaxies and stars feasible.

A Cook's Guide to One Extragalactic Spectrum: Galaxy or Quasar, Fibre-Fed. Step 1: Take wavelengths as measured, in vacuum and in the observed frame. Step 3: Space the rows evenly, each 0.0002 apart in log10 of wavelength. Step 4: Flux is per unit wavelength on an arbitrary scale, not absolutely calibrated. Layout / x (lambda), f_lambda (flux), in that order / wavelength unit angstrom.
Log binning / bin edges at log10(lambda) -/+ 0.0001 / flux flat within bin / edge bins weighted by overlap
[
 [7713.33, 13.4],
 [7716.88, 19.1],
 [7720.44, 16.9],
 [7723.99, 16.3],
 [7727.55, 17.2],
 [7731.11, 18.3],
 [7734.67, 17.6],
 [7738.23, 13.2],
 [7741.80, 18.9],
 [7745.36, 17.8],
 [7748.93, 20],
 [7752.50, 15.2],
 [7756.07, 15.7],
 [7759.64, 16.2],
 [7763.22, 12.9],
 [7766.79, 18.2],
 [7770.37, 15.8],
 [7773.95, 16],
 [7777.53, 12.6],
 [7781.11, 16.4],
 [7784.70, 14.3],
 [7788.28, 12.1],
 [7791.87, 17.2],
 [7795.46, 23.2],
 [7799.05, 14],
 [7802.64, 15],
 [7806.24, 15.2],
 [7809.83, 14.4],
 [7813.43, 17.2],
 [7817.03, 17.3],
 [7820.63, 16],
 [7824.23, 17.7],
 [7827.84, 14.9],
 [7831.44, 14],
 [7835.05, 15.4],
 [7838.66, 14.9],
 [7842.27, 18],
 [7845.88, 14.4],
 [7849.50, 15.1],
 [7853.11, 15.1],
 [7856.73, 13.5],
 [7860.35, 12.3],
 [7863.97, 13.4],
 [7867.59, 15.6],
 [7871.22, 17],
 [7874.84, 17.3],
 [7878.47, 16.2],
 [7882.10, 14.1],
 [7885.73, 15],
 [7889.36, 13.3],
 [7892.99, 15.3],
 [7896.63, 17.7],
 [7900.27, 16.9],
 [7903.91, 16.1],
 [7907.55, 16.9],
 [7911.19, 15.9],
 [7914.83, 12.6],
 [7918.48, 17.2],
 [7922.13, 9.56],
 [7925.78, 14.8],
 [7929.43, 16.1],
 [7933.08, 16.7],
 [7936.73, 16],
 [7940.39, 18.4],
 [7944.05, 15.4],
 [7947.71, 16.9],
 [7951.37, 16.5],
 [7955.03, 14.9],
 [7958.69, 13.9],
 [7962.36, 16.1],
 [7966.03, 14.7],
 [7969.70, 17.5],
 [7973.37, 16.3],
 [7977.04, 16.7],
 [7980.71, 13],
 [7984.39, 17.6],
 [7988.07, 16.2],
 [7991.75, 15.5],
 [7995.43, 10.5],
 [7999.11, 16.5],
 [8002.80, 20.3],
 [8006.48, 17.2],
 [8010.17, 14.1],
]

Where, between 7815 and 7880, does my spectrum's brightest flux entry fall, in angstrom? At 7842.27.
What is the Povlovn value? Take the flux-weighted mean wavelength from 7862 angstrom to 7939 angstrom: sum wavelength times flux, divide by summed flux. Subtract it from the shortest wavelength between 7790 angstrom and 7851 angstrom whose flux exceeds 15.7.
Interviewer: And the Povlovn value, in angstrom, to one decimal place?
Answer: -108.3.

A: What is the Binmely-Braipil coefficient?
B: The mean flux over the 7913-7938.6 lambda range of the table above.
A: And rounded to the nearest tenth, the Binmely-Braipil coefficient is 14.7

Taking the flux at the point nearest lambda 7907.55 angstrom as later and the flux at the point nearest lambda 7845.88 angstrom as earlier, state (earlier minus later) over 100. -0.025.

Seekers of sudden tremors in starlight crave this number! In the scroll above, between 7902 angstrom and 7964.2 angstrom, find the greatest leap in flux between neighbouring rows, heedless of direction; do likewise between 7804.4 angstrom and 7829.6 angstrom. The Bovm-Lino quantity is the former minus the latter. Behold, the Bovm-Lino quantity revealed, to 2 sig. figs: 4.8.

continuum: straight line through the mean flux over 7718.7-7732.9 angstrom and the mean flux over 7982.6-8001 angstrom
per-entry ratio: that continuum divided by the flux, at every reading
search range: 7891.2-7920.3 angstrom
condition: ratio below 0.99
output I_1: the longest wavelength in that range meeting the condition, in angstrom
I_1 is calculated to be 7918.48 angstrom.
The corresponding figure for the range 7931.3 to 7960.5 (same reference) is 7951.37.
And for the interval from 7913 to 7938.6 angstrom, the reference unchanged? 7936.73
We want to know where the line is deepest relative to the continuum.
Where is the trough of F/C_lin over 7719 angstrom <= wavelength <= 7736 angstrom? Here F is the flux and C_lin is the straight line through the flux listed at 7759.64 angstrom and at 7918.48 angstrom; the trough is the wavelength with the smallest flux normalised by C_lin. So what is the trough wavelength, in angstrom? 7723.99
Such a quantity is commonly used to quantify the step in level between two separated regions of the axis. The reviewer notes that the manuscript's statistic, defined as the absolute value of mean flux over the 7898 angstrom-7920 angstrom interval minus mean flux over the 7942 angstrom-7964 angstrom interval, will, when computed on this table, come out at 0.3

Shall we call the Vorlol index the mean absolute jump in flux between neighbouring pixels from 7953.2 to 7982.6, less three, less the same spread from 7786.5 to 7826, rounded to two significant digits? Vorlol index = -4.0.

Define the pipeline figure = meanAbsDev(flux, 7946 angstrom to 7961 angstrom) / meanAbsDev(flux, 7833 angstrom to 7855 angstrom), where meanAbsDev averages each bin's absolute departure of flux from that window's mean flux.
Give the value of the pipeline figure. 1.4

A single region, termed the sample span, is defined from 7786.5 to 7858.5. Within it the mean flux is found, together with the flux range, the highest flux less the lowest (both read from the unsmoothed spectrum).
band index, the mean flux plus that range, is 27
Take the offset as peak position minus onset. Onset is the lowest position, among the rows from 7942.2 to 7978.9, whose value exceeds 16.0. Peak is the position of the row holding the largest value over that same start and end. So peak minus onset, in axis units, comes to 22.0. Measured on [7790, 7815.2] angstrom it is 3.6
